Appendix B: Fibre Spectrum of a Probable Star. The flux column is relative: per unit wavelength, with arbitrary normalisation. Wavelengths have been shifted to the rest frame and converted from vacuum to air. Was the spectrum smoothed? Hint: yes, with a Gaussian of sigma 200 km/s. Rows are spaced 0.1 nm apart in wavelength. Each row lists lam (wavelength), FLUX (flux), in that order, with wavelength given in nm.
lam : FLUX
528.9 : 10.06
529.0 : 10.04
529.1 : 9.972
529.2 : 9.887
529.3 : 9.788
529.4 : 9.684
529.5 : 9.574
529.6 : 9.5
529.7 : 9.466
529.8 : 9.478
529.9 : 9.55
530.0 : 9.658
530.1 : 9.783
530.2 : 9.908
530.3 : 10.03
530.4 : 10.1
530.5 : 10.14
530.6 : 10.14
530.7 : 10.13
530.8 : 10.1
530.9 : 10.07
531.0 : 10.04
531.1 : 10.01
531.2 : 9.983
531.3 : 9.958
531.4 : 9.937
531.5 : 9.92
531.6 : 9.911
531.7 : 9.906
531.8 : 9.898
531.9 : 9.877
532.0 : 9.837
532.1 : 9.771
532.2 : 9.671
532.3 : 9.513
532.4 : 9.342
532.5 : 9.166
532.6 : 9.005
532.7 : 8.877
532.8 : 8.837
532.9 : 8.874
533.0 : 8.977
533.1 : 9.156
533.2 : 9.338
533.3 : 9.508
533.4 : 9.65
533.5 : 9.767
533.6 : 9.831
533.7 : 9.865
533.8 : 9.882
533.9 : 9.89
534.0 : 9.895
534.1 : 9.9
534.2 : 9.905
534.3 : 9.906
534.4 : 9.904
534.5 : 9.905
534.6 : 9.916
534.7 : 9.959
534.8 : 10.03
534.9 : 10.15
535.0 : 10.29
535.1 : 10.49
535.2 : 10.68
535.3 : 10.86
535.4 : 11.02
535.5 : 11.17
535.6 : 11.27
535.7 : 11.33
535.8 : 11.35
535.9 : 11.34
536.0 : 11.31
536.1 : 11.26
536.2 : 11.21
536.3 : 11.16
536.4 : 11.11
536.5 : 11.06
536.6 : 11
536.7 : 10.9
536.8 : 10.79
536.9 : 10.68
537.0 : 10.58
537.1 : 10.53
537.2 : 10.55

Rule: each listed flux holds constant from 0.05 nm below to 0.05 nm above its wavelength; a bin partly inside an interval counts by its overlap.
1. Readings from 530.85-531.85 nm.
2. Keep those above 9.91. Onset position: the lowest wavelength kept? 530.9 nm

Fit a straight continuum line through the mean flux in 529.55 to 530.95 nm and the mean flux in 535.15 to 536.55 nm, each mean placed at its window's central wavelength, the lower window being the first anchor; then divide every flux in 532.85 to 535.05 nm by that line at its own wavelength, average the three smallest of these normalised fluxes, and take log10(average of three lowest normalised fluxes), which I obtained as -0.0666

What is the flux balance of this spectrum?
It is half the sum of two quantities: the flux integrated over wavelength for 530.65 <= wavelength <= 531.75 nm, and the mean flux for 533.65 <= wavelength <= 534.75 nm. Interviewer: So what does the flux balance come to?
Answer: 10.4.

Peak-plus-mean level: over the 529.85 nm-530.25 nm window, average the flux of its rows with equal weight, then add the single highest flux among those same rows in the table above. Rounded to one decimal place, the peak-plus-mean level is 19.6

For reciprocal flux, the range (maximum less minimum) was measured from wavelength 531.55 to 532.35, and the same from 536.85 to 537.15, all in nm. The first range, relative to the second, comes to 3.2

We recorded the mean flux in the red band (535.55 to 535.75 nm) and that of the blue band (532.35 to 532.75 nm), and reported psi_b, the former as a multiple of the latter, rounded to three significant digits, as 1.24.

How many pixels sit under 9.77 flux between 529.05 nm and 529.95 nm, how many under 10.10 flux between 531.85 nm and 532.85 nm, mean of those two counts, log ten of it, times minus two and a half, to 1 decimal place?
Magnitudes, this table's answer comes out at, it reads -2.3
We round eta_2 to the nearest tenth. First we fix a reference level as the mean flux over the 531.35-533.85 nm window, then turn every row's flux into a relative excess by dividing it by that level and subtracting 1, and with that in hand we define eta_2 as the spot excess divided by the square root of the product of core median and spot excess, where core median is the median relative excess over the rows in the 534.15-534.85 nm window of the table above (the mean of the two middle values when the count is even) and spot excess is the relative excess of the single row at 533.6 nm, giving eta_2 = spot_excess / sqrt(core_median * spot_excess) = 0.9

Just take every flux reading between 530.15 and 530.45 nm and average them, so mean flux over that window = 10.0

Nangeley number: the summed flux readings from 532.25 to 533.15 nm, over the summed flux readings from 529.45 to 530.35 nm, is 0.94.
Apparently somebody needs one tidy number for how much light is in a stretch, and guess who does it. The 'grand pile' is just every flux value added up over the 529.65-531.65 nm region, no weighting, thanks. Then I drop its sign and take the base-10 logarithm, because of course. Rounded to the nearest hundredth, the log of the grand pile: 2.30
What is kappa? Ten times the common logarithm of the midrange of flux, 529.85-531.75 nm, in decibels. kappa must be 9.9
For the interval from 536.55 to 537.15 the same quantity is 10.3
